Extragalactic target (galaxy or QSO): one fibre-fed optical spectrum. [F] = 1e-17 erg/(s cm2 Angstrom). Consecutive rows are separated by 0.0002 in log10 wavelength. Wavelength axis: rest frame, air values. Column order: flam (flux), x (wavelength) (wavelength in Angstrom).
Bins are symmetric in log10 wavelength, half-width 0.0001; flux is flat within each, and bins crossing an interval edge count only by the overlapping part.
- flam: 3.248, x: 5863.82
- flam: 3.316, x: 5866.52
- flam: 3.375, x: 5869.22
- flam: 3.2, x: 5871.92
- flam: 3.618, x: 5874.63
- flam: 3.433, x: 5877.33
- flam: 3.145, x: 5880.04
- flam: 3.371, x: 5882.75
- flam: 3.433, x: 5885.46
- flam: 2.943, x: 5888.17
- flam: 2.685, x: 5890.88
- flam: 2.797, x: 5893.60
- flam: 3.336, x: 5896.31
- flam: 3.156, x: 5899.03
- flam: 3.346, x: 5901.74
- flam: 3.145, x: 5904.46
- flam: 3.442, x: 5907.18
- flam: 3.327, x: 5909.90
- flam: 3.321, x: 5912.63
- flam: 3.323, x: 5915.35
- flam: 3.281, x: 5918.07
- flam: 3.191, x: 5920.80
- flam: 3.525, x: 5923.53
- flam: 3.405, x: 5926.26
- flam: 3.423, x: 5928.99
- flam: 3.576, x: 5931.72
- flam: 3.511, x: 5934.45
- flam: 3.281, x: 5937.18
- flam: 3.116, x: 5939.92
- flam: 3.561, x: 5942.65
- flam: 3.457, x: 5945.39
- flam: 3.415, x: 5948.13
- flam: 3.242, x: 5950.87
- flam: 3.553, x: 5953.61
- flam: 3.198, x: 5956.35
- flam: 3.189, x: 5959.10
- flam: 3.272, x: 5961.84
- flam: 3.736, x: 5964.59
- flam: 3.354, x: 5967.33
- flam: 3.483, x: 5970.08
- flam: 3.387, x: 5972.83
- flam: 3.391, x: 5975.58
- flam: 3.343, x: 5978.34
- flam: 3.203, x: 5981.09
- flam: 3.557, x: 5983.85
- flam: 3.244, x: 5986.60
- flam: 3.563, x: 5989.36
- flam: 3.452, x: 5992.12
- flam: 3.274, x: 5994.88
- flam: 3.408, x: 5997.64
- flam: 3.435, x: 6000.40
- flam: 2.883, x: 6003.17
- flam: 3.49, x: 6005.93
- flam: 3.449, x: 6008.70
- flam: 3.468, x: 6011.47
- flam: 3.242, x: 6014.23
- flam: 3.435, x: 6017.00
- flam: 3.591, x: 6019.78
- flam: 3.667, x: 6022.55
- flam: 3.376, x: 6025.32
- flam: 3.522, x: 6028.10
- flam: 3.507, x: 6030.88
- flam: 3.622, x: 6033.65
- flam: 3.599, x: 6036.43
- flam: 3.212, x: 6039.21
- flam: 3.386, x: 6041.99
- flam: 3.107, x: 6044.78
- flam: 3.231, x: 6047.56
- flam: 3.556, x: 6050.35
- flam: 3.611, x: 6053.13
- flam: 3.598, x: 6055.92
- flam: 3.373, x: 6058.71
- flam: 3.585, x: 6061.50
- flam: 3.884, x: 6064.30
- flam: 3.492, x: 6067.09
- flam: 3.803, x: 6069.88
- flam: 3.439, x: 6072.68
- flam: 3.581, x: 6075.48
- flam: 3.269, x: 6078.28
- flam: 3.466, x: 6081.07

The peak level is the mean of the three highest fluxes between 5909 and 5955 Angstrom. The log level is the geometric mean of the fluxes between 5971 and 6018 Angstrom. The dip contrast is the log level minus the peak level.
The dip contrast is -0.201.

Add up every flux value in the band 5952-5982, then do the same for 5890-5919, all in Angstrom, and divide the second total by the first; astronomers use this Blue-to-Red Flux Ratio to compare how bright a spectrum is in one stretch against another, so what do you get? 0.95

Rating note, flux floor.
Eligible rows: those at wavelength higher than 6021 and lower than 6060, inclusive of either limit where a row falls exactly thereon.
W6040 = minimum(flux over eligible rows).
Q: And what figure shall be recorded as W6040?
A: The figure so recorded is 3.107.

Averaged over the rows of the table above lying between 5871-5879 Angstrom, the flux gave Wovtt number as 3.42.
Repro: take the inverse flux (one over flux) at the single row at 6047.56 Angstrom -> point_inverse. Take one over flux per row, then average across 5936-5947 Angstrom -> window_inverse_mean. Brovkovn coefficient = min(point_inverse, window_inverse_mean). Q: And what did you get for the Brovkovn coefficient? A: 0.299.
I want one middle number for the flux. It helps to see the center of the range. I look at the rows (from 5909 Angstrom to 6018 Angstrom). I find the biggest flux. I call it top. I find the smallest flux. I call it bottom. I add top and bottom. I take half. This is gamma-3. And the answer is 3.31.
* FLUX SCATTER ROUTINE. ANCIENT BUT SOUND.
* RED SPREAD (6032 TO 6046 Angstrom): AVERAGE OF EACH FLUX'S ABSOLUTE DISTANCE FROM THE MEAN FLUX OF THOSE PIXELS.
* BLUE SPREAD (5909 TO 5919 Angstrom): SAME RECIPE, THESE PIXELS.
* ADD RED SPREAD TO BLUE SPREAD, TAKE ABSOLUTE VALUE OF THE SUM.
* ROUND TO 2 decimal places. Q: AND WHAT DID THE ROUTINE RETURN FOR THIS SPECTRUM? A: 0.20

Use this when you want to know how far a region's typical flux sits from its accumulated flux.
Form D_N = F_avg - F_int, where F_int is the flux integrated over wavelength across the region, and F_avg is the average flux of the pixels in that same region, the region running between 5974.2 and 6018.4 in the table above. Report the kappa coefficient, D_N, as -145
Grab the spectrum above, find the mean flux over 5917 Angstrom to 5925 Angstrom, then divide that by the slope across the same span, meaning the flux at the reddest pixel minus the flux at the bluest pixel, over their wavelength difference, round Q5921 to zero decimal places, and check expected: 75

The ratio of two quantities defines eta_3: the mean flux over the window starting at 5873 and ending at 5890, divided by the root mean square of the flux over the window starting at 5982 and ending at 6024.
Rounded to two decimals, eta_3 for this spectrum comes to 0.97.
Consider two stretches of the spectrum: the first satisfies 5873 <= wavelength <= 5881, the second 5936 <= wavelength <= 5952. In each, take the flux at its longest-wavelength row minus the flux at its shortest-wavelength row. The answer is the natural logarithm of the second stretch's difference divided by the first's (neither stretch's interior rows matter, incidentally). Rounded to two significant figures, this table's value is -2.5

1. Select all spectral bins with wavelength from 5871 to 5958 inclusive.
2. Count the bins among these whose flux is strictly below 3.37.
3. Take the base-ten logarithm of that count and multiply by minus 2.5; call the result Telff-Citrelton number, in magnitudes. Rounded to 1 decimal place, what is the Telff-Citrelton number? -3.1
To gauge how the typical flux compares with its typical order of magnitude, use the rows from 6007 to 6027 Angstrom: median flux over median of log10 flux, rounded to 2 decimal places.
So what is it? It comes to 6.41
